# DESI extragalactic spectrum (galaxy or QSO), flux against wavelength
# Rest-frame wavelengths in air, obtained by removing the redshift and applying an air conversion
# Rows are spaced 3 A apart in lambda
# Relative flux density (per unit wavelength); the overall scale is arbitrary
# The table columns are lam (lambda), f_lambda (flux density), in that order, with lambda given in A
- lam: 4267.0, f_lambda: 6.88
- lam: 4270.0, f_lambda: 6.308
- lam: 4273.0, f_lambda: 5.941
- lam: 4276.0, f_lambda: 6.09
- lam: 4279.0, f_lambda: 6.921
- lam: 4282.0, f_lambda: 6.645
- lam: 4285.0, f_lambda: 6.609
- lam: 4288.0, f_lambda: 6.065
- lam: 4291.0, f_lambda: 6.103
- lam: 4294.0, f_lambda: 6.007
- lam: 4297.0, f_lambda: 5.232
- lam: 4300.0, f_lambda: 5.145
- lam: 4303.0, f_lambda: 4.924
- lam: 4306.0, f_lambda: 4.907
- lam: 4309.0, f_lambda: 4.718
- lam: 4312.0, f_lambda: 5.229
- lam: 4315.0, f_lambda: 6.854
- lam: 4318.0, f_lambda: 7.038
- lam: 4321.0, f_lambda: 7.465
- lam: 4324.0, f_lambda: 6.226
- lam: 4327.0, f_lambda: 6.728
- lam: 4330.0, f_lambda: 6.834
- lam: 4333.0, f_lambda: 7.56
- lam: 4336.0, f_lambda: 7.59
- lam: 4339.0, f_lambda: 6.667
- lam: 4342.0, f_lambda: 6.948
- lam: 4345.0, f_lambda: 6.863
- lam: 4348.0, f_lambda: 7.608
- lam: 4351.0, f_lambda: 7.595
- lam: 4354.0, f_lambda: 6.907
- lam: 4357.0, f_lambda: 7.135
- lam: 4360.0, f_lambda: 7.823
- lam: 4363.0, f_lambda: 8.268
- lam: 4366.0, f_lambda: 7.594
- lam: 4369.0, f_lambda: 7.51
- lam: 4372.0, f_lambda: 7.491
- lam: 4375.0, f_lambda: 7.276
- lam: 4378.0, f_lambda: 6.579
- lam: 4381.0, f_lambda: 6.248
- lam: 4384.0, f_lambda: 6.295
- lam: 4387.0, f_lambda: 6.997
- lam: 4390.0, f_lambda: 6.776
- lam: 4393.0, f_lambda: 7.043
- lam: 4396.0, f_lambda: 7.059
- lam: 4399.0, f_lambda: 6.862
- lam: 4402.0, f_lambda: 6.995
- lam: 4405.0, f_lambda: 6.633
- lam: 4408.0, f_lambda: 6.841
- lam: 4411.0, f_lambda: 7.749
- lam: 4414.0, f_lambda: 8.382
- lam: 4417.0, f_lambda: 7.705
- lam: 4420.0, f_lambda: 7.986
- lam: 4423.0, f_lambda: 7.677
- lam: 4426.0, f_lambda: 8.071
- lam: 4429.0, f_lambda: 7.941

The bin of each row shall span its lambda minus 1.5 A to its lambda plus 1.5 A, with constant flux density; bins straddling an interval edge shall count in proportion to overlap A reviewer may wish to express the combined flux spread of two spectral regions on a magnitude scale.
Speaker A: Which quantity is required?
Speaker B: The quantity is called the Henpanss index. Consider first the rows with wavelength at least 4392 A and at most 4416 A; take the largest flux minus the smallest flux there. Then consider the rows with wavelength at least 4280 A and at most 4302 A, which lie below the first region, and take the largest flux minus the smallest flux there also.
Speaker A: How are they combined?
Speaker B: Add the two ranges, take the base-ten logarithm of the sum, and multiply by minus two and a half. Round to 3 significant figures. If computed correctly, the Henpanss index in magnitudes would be -1.28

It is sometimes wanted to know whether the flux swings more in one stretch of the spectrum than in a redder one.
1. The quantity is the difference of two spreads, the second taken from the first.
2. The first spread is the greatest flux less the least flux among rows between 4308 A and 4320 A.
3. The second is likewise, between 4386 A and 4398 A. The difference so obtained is 2.0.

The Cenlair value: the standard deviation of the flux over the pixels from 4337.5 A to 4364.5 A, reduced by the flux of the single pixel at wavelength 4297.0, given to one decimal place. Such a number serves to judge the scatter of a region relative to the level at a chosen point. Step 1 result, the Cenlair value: -4.7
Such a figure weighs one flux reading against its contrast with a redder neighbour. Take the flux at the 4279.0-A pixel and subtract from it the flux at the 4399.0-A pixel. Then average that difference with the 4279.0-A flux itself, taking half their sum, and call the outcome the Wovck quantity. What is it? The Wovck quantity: 3.5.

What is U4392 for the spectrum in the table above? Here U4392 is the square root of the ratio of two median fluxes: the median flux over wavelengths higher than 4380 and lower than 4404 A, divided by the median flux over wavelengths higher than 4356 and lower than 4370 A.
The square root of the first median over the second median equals 0.96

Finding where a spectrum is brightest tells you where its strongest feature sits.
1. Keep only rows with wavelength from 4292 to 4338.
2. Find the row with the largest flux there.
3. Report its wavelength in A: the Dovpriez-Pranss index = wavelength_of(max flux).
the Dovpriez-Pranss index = 4336.0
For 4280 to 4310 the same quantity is 4282.0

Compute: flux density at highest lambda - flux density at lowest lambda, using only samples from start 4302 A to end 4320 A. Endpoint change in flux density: 2.1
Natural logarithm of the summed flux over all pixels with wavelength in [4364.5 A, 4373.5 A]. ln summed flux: 3.12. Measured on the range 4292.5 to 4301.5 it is 2.80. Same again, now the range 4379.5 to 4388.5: 2.97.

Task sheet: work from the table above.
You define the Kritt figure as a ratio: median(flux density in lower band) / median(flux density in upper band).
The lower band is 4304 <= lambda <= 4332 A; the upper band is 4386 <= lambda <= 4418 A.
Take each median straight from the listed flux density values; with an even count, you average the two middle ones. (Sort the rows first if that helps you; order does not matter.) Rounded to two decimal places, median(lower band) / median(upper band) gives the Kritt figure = 0.96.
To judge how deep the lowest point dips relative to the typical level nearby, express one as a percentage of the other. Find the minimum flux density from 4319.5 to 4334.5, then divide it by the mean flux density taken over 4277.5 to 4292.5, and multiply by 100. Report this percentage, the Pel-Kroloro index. 96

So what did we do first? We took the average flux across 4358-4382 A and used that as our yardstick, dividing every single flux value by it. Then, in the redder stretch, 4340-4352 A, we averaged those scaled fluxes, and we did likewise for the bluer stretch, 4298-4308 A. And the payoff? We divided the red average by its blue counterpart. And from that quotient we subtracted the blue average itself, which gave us 0.77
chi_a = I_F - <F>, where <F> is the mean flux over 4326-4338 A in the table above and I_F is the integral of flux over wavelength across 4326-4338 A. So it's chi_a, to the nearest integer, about 79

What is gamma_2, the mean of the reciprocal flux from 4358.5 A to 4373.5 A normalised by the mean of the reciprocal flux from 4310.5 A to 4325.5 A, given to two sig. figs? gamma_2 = 0.84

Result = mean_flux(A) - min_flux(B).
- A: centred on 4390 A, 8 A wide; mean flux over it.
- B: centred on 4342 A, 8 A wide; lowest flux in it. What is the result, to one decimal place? 0.3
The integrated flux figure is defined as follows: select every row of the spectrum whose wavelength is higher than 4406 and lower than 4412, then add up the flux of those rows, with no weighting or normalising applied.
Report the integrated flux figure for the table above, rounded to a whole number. 15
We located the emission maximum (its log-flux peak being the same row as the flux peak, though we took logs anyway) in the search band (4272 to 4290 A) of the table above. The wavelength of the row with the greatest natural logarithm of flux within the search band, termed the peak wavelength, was 4279.0 A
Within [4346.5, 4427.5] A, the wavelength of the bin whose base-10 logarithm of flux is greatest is 4414.0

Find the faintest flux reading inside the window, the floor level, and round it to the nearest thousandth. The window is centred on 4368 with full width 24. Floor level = 6.579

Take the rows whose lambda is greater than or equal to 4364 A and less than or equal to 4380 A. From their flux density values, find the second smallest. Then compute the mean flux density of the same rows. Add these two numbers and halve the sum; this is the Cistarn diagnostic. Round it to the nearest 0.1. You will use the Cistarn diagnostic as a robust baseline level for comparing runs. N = 7.3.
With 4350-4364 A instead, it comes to 7.3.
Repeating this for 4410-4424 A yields 7.8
